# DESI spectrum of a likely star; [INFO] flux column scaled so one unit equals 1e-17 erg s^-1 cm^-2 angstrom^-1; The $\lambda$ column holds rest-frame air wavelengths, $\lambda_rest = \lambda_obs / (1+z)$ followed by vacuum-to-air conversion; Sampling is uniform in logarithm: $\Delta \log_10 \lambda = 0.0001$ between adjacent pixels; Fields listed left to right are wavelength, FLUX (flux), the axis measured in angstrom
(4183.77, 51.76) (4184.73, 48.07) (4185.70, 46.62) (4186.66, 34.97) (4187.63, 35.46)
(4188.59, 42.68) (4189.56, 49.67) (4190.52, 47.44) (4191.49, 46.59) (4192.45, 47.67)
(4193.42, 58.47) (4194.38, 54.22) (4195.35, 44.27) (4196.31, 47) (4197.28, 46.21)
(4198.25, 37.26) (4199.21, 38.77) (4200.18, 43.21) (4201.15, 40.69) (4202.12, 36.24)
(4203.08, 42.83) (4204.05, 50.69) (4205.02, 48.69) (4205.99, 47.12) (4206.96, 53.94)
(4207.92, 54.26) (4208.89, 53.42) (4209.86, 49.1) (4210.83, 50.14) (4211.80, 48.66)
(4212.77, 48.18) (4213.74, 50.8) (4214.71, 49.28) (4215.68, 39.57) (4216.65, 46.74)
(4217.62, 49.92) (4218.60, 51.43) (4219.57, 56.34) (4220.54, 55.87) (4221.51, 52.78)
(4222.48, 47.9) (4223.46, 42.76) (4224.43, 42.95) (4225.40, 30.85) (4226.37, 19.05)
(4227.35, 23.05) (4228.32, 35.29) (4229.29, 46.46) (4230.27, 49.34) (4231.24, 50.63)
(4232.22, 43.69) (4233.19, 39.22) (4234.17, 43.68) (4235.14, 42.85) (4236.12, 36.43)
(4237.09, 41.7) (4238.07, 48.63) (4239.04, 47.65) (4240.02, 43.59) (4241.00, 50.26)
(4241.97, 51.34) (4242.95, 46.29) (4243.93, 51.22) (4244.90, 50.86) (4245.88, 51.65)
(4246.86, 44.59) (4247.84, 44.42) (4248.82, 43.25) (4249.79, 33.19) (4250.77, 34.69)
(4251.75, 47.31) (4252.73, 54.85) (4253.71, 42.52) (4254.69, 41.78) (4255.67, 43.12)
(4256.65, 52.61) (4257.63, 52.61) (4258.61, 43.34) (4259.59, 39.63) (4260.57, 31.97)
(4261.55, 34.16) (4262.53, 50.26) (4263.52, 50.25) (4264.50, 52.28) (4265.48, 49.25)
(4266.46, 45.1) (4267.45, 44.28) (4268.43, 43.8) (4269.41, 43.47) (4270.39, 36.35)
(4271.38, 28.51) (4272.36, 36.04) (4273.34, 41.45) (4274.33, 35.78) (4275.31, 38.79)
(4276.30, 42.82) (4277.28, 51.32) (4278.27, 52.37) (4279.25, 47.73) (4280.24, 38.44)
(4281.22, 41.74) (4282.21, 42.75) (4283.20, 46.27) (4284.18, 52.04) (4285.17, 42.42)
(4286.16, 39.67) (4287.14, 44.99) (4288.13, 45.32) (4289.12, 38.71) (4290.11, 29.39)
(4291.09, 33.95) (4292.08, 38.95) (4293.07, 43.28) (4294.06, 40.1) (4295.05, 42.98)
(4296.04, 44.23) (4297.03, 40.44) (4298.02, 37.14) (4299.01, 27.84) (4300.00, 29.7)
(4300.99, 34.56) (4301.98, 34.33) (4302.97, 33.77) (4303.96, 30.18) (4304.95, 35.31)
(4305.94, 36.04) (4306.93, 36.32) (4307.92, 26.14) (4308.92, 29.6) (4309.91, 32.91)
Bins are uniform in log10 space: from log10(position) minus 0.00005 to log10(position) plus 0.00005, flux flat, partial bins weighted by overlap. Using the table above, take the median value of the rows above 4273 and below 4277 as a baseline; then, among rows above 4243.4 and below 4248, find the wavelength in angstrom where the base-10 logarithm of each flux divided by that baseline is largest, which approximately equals 4245.88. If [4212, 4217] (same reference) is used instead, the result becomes 4213.74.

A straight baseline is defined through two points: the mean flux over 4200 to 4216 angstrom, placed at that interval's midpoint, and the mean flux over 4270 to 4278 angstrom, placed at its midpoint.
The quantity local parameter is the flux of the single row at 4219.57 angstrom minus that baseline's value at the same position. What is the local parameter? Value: 10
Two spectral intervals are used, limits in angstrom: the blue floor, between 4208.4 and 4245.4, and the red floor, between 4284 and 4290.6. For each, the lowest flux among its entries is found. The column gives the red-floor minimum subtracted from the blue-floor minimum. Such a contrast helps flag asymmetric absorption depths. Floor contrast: -10.3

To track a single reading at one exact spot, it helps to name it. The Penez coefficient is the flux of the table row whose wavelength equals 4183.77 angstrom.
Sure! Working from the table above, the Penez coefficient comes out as 51.76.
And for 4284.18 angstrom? 52.04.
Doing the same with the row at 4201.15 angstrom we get 40.69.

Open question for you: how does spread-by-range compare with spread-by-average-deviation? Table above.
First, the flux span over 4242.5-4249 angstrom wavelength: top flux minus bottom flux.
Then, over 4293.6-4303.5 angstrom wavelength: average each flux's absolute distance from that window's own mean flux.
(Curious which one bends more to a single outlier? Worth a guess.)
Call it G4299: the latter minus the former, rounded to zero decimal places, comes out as -4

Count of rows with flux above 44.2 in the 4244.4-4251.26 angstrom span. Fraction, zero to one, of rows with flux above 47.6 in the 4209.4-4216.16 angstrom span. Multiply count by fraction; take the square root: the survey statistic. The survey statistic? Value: 1.9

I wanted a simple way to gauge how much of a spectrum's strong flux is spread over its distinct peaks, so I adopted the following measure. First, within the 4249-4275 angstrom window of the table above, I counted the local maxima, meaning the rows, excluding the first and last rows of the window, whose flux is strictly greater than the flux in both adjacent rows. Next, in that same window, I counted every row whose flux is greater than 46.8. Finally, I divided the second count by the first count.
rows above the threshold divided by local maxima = 2.0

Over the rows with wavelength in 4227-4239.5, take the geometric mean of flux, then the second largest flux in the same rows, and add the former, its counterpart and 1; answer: 92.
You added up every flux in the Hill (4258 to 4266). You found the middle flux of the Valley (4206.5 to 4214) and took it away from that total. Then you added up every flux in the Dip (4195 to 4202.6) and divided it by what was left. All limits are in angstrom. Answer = 1.11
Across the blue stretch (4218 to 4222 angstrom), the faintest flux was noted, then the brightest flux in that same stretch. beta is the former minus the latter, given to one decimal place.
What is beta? -4.9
